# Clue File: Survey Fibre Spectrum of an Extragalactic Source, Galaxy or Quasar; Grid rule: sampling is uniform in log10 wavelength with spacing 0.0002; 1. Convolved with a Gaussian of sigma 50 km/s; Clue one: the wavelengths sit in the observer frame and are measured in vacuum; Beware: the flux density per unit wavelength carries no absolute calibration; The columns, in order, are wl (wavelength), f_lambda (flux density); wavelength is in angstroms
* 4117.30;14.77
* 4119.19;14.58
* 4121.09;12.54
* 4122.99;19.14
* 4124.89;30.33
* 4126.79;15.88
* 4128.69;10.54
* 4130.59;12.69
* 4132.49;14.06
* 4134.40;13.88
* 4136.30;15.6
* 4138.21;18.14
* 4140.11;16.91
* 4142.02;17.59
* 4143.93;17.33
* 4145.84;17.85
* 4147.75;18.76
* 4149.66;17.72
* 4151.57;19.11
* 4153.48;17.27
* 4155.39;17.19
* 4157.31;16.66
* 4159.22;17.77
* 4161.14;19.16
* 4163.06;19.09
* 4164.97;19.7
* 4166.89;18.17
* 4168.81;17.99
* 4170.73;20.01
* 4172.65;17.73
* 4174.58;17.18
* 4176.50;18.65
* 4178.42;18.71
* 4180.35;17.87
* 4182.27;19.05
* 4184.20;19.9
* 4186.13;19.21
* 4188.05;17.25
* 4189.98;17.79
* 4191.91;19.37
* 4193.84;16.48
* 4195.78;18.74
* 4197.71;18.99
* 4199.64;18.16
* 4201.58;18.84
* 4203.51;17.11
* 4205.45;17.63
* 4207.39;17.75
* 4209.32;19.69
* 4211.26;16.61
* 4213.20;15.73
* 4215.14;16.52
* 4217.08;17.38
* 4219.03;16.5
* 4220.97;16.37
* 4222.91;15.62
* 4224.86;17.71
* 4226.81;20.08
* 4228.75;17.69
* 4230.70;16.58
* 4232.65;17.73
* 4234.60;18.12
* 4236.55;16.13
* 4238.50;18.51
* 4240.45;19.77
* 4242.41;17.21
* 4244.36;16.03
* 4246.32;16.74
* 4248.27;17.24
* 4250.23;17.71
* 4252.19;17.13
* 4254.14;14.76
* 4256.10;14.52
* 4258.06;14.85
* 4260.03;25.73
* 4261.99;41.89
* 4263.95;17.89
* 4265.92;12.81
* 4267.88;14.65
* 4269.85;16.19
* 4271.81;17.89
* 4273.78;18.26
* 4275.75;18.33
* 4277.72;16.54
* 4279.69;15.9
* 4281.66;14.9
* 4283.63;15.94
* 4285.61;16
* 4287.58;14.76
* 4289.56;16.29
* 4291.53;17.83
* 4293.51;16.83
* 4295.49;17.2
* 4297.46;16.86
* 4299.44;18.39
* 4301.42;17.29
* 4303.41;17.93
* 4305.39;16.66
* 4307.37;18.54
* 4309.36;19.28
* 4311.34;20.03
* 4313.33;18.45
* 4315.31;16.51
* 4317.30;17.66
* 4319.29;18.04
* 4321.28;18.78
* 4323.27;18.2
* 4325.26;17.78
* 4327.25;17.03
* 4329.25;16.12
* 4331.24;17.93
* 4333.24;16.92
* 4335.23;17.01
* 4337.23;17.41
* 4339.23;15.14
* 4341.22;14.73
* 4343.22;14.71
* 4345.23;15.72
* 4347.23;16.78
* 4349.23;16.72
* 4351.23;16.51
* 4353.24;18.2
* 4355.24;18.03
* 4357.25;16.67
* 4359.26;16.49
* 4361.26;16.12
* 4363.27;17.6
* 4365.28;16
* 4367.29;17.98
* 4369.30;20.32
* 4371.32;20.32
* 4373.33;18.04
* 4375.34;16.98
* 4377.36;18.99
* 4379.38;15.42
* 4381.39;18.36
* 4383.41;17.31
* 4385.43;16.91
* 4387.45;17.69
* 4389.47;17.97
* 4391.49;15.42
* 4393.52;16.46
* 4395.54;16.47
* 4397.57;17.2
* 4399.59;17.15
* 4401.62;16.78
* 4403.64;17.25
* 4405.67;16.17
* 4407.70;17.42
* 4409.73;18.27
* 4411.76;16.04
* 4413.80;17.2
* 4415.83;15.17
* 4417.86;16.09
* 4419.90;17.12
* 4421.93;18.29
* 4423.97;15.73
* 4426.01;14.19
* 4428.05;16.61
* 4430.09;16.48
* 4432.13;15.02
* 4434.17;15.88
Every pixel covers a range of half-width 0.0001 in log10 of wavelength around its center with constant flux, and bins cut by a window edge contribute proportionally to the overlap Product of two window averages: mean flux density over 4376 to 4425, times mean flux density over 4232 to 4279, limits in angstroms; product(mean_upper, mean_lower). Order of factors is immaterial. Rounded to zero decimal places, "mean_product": 308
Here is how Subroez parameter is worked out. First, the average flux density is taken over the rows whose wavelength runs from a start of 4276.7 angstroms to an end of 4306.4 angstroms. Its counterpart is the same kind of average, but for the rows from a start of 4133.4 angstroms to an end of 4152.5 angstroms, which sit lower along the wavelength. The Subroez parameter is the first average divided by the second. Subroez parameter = 0.96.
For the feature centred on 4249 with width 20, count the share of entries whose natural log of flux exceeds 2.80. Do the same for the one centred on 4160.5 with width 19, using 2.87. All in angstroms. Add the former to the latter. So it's 1.30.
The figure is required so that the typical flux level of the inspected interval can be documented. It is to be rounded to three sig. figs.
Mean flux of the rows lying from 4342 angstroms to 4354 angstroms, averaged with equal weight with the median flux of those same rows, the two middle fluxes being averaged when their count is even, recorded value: 16.5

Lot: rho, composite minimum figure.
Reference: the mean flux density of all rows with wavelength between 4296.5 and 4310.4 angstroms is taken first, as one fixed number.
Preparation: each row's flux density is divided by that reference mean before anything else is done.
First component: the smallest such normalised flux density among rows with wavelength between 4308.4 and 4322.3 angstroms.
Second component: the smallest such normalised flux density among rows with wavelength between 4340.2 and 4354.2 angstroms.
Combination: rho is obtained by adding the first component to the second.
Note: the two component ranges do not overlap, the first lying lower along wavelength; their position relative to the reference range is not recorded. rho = 1.75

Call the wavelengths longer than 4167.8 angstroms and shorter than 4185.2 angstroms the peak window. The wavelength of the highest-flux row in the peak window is 4170.73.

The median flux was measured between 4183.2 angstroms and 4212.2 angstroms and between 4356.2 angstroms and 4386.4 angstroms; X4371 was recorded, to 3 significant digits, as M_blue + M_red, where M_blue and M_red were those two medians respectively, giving 35.5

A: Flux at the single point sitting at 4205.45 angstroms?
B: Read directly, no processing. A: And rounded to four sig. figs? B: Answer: 17.63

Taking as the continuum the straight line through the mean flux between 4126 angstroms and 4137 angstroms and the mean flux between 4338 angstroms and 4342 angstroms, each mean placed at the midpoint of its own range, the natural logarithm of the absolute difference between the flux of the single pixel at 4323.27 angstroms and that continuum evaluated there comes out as 1.2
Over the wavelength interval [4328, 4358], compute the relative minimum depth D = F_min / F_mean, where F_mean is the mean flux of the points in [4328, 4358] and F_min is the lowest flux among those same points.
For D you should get 0.888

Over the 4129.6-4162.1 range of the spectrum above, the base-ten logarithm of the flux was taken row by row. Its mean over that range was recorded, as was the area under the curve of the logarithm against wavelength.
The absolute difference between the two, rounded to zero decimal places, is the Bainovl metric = 39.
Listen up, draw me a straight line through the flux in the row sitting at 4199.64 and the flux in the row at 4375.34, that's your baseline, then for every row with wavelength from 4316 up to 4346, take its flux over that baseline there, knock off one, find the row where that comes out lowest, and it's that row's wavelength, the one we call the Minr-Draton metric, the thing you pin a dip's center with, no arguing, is 4343.22 angstroms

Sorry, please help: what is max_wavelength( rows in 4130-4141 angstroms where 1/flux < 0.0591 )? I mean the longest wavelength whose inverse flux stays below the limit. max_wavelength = 4138.21 angstroms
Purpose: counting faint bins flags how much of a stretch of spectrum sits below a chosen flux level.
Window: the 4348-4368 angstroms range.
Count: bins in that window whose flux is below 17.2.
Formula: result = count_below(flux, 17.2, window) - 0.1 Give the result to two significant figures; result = 5.9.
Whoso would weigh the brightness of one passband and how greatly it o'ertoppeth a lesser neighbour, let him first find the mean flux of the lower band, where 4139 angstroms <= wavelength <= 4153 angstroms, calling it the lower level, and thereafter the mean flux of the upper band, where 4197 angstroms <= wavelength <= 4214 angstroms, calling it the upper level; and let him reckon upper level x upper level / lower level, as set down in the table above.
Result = 17.8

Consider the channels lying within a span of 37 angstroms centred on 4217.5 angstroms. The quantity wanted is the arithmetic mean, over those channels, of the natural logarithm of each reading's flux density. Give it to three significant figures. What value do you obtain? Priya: 2.86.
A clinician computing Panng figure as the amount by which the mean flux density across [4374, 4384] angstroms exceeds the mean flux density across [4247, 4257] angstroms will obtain 1.1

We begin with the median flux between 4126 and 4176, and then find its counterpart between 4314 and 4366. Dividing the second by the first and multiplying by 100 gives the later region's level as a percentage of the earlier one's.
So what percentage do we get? 95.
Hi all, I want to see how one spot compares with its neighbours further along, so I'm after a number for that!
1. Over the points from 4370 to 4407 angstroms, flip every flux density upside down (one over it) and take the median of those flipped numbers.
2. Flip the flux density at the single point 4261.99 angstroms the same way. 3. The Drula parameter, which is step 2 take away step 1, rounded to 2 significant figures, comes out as -0.034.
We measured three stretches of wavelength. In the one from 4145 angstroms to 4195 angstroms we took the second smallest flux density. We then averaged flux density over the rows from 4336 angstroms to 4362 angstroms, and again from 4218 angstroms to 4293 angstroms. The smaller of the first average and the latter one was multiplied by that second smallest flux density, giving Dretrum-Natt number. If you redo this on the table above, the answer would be 273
